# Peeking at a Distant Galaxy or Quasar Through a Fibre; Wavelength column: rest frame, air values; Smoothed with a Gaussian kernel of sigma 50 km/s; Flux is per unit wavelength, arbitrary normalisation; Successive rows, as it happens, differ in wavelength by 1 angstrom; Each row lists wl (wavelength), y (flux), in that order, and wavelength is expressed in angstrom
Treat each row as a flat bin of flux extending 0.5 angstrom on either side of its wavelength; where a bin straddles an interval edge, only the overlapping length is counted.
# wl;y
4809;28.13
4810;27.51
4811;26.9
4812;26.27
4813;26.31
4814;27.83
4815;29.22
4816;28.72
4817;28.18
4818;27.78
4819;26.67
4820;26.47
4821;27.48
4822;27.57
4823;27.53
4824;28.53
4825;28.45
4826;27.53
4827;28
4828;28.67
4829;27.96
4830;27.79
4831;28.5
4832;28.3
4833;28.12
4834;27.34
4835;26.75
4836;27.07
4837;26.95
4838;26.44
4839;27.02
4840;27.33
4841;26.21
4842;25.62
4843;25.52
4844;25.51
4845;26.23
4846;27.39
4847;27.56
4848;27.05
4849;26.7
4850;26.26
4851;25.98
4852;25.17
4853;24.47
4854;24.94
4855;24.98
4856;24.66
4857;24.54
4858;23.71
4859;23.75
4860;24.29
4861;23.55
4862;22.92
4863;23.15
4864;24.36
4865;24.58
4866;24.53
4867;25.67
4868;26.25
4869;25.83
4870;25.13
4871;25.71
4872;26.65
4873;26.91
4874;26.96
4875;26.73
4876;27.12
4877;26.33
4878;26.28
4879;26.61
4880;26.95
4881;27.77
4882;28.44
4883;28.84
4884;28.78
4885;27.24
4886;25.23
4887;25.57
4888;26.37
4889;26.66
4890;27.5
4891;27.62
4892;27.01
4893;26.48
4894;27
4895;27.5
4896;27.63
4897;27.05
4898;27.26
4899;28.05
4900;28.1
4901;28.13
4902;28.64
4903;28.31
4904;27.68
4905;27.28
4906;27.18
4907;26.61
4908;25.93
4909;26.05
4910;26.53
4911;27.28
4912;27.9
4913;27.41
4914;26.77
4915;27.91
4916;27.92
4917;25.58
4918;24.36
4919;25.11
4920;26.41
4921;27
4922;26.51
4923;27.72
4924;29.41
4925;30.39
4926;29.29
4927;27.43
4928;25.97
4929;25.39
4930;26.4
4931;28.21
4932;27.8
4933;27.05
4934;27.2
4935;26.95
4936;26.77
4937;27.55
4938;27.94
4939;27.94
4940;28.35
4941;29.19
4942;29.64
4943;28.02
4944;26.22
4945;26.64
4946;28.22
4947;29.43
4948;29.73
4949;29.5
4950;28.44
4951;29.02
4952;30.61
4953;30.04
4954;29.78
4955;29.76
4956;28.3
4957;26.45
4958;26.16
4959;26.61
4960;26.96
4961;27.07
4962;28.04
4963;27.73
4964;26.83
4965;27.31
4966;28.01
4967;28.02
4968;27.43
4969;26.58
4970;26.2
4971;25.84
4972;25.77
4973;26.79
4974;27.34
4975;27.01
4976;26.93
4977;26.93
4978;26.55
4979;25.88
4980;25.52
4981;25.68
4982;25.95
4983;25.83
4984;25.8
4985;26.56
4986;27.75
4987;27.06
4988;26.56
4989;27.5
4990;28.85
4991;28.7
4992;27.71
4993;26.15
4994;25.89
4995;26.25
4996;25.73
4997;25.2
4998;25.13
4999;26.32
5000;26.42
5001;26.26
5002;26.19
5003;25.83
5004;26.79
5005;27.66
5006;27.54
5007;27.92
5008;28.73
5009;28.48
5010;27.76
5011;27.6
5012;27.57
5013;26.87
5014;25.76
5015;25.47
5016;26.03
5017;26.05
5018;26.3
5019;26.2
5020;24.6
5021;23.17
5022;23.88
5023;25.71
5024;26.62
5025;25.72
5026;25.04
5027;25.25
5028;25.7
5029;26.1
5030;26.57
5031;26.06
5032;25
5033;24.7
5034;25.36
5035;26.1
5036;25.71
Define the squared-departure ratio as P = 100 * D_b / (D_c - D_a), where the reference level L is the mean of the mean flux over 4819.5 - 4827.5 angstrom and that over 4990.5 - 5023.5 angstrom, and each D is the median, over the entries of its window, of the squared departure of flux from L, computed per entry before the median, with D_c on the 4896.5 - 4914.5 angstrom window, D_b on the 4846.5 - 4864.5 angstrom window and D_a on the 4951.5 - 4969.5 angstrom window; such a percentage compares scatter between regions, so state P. -2041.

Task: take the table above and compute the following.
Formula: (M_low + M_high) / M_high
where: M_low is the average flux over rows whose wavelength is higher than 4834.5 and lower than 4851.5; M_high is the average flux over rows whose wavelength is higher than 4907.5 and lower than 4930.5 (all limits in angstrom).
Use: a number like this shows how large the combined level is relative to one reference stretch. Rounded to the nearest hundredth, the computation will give 1.98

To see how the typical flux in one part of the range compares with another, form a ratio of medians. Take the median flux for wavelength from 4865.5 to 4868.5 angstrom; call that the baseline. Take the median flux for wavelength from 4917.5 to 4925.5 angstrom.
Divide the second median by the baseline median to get 1.04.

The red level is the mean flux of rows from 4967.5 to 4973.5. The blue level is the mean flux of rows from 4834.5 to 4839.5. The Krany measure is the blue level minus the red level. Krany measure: 0.4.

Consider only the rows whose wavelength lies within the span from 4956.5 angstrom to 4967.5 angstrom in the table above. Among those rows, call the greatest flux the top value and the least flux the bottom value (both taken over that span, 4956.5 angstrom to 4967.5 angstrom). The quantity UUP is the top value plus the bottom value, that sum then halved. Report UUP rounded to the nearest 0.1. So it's 27.1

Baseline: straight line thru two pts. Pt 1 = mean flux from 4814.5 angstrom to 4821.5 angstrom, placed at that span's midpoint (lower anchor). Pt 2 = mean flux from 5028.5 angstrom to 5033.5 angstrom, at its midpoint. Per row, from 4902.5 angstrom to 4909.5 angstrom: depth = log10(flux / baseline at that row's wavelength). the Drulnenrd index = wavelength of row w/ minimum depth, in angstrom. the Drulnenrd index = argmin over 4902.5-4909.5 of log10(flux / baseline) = 4908 angstrom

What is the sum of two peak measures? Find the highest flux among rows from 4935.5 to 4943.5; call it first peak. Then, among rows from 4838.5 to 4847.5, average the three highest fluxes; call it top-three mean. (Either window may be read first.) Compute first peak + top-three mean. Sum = 57.1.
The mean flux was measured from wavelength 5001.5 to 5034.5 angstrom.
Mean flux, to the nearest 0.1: 26.2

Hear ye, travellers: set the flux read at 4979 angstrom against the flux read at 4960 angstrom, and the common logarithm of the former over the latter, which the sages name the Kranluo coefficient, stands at -0.018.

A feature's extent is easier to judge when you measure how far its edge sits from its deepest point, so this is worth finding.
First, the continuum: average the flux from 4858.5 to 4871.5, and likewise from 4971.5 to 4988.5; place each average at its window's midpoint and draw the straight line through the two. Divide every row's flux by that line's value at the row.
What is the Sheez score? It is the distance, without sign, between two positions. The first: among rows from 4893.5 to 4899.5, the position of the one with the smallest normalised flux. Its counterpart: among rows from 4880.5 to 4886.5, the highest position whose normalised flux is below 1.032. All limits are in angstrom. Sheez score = 11 angstrom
